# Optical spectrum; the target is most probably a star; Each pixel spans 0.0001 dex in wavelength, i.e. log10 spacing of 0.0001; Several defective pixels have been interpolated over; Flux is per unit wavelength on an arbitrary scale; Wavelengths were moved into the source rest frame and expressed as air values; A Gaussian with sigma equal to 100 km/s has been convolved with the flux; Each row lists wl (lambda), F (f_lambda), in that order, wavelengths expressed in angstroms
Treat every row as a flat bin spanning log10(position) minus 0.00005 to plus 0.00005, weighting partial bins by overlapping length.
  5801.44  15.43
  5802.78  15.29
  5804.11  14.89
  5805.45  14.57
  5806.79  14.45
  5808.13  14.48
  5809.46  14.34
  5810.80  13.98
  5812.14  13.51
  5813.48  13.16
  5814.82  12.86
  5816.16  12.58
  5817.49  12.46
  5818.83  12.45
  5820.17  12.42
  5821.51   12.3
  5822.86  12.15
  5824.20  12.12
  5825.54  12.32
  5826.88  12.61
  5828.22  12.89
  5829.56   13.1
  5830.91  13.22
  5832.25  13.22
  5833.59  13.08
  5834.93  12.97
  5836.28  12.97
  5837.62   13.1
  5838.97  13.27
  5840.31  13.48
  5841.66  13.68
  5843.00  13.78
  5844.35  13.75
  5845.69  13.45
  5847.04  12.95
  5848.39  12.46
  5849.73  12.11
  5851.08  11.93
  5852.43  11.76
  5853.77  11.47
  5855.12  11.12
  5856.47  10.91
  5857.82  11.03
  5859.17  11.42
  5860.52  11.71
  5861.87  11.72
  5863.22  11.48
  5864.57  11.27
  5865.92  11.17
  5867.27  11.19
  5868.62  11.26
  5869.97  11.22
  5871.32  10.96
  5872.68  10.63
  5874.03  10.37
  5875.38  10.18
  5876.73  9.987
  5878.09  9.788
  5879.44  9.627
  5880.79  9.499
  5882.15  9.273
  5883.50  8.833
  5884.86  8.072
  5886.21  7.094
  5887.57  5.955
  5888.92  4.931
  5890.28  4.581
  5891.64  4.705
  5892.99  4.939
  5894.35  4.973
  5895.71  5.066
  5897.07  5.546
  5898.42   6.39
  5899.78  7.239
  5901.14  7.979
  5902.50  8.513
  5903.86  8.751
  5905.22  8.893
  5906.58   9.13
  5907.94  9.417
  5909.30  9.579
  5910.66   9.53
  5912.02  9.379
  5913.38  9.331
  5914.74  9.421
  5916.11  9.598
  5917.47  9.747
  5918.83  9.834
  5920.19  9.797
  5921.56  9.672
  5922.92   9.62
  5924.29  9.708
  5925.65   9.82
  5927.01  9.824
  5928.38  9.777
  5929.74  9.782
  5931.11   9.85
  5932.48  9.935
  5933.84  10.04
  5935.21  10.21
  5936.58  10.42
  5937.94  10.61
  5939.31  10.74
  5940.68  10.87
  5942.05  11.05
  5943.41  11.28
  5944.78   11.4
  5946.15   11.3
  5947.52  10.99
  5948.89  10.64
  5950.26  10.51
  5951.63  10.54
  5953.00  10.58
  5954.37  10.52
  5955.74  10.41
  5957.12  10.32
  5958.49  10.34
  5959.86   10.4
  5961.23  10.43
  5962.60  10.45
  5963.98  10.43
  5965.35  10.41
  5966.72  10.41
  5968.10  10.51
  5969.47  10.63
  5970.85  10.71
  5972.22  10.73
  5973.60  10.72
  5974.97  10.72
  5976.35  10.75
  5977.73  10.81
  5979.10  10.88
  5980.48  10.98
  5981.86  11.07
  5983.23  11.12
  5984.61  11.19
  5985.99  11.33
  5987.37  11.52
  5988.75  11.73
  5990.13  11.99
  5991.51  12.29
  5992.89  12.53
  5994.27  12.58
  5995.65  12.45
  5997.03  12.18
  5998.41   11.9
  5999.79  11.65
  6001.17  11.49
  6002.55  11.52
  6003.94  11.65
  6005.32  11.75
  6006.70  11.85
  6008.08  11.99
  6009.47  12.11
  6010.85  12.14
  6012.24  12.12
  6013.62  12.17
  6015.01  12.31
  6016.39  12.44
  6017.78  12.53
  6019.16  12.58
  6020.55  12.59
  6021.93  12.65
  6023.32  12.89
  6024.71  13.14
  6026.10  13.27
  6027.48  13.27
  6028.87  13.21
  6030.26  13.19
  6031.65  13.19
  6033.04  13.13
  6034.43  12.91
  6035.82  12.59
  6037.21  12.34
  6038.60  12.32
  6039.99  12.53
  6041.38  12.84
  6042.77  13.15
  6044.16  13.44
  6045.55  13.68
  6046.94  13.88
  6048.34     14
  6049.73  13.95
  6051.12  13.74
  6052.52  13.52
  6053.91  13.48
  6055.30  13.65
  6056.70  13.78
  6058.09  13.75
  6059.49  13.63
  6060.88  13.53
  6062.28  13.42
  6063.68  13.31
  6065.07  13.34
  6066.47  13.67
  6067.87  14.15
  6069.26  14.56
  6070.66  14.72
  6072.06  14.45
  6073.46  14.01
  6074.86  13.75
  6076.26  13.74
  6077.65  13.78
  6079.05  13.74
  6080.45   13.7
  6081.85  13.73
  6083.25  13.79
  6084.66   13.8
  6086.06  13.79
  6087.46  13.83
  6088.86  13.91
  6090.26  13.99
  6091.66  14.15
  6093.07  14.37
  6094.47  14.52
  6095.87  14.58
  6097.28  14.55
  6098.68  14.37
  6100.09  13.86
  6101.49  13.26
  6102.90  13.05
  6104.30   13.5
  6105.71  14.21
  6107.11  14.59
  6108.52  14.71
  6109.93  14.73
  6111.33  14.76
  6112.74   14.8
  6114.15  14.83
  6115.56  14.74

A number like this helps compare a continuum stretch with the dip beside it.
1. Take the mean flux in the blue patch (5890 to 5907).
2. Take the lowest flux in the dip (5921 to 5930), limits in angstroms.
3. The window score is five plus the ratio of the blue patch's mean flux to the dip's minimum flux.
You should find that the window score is 5.69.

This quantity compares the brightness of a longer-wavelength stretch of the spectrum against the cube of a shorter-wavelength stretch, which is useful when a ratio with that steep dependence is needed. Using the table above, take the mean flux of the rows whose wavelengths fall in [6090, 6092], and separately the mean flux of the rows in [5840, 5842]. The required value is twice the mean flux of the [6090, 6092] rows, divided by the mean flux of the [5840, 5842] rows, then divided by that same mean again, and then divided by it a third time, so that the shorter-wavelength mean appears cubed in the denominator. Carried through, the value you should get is 0.011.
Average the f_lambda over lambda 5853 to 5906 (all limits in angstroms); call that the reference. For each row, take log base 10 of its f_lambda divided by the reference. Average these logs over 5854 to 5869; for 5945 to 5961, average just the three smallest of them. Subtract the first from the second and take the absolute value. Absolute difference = 0.038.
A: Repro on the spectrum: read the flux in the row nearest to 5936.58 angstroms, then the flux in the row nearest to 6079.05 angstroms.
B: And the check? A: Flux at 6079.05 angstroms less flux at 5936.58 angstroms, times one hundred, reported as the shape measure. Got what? 332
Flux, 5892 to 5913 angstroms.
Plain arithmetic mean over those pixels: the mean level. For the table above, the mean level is 7.7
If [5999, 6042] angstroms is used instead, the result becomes 12.5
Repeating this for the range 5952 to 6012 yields 11.2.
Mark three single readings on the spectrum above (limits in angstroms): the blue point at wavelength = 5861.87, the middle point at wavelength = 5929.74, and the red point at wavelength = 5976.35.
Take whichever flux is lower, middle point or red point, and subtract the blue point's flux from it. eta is -1.9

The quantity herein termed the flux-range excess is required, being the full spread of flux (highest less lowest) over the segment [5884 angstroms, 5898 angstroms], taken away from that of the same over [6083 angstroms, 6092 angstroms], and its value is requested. -3.1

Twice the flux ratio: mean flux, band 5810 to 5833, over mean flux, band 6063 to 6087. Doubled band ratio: 1.8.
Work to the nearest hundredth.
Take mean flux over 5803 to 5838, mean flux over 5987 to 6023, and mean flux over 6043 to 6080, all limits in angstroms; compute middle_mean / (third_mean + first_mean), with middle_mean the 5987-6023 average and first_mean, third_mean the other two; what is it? 0.45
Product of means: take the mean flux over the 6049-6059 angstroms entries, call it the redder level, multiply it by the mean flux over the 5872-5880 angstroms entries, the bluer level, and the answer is 138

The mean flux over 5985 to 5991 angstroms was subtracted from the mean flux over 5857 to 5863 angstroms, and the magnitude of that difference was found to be 0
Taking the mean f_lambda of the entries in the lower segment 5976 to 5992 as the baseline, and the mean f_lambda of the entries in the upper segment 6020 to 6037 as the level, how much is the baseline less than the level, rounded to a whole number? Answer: 2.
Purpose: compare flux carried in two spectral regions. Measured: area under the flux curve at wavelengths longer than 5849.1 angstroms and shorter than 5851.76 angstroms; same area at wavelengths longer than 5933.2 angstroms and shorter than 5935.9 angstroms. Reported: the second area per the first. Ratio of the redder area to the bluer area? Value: 0.85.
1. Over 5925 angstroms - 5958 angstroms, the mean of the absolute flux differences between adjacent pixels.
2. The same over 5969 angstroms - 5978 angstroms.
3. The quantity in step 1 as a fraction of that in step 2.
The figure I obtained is 3.8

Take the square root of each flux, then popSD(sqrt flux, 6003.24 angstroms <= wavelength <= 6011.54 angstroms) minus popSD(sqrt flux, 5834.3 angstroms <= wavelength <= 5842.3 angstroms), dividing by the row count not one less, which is -0.0100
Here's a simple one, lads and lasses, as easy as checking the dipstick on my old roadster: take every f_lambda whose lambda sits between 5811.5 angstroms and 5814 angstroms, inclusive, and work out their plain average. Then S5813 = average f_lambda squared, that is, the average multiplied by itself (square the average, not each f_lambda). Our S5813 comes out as 178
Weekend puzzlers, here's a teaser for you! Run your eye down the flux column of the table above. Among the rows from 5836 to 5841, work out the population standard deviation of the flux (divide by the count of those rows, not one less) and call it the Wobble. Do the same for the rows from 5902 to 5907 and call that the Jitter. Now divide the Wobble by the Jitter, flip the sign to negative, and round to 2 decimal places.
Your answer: -0.85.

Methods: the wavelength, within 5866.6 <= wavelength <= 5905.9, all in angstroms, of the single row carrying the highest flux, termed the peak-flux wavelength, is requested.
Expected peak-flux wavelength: 5868.62 angstroms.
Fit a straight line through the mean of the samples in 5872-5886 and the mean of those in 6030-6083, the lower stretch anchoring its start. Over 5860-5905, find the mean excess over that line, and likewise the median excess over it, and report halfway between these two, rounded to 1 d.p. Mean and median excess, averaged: -0.7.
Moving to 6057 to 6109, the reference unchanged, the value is -0.2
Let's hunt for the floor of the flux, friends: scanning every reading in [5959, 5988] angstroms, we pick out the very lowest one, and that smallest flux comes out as 10.4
